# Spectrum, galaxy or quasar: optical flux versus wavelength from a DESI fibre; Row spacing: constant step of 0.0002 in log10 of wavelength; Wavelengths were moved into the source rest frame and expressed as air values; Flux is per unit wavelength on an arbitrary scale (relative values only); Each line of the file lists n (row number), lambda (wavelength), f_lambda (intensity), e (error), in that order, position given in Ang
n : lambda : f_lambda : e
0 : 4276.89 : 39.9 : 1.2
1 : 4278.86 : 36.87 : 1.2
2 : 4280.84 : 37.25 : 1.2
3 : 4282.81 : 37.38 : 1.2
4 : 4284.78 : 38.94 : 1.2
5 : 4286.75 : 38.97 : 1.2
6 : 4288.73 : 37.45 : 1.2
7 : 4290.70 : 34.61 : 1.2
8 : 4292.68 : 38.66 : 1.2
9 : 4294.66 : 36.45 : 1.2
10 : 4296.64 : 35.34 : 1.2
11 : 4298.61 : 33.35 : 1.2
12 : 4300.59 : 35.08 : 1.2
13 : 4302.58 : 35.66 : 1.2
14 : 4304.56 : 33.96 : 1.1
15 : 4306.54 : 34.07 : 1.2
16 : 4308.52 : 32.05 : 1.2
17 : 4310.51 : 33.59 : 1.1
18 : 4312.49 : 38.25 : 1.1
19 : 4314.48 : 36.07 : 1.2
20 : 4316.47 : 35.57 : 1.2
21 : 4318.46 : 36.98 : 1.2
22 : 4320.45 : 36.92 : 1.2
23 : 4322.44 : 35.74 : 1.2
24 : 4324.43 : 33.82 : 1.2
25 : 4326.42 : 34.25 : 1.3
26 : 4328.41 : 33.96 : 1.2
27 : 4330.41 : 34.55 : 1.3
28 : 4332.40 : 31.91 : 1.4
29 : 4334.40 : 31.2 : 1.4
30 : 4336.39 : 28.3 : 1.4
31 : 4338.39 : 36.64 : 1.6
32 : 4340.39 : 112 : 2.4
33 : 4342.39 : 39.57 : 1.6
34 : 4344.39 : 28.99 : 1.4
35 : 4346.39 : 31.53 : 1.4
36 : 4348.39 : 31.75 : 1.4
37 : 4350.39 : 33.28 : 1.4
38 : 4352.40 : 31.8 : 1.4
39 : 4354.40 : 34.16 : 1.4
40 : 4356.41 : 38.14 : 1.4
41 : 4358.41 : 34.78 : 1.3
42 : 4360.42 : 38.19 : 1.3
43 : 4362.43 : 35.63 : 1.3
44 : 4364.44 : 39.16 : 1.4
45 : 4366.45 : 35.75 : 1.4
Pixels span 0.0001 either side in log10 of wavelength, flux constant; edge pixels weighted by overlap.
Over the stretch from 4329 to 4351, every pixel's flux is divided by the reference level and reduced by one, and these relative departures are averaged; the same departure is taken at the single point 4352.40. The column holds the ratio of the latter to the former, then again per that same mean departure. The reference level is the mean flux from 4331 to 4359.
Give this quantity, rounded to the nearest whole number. -221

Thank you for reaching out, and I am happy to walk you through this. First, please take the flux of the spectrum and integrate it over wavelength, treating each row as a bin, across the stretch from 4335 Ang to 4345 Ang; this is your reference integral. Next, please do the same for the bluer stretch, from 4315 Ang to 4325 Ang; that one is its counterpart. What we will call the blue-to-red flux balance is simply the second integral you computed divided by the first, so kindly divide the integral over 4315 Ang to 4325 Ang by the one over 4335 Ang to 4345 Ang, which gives 0.73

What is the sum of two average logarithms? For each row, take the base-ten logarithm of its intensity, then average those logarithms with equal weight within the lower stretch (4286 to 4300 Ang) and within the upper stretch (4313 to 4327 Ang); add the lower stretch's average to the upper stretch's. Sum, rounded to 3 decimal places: 3.112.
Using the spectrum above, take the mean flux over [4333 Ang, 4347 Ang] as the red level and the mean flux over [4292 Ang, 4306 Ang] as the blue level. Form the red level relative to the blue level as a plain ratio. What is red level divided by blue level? 1.24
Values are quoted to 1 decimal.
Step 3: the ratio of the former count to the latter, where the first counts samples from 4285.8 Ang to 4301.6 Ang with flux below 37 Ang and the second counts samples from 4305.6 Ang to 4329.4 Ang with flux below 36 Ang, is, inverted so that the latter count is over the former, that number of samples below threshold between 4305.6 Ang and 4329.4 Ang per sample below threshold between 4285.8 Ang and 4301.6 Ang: 1.6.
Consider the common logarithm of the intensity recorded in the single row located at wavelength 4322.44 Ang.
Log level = 1.55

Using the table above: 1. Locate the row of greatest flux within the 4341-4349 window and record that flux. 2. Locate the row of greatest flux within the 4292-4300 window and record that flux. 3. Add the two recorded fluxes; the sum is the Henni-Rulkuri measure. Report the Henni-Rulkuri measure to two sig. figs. 78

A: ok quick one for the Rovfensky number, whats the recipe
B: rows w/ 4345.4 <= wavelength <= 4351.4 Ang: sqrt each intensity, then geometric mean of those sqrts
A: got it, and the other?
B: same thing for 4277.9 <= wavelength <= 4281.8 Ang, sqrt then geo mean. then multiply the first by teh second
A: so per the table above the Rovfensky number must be 34.5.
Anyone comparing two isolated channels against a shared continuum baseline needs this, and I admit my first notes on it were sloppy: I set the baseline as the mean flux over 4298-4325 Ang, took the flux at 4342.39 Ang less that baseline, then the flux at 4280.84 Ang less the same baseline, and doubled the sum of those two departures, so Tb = 13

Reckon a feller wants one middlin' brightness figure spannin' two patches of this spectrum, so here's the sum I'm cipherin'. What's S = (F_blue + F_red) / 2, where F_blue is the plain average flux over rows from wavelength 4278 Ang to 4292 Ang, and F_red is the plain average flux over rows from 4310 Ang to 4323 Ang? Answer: 36.8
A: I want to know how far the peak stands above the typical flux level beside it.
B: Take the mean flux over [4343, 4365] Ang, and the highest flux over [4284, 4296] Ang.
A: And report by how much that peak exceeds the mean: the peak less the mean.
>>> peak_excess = 4.7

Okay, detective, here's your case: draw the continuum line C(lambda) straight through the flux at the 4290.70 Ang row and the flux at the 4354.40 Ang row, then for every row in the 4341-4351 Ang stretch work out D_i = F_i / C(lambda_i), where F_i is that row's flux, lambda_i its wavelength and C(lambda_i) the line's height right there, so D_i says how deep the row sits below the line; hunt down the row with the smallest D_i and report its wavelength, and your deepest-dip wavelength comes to 4344.39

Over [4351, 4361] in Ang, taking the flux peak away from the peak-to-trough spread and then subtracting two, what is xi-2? -33.8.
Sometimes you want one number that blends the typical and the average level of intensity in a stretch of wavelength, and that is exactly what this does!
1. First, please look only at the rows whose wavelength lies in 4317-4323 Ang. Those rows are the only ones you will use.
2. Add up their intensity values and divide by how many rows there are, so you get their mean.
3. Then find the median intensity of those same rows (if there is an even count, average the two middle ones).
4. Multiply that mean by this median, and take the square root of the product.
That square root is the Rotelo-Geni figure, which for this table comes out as 36.7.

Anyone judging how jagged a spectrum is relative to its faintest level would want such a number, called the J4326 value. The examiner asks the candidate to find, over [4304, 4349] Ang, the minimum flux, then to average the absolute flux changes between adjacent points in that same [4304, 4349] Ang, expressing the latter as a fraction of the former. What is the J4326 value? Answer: 0.309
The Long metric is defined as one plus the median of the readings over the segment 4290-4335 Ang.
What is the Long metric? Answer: 35.6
